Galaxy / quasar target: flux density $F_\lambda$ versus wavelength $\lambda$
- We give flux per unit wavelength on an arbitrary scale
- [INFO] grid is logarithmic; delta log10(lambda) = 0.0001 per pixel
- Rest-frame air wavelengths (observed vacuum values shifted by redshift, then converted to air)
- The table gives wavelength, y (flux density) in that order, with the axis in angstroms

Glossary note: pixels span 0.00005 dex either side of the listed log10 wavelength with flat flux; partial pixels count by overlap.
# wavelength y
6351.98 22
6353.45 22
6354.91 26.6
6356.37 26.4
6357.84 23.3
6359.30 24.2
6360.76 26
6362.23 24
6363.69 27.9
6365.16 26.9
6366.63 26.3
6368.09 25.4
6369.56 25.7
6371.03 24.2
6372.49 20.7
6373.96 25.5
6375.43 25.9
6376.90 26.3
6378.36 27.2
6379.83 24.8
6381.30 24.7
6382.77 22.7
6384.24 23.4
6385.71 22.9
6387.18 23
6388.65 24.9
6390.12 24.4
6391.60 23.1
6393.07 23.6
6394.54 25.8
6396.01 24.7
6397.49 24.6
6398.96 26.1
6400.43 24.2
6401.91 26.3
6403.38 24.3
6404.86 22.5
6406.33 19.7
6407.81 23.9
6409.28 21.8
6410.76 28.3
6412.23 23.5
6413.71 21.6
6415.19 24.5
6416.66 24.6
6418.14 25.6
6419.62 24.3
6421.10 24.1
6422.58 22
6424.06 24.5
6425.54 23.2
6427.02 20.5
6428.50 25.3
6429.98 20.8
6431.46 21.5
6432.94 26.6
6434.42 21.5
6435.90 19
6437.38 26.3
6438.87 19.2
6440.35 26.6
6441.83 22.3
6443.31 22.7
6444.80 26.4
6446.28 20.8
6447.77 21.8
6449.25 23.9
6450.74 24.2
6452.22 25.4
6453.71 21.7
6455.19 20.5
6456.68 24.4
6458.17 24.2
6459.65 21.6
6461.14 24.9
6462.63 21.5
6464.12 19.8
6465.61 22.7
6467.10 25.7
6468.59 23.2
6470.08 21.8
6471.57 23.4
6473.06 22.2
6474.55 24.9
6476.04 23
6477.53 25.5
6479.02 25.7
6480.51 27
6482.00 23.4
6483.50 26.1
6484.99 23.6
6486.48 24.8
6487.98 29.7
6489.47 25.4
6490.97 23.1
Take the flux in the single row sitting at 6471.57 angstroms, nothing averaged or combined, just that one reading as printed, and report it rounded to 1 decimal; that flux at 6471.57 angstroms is 23.4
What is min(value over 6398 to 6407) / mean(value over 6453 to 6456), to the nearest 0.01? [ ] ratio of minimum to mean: 0.93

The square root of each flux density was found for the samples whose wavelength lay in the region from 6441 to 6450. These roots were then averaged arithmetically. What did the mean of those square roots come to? 4.79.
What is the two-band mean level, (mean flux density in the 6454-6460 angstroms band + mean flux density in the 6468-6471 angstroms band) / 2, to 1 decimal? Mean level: 22.6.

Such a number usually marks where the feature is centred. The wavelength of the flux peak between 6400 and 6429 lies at 6410.76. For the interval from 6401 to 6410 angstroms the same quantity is 6401.91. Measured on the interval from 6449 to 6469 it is 6467.10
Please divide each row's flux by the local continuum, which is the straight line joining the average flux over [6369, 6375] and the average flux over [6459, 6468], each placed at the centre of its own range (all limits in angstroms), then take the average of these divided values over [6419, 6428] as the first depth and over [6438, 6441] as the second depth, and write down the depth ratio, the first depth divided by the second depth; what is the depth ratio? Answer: 1.00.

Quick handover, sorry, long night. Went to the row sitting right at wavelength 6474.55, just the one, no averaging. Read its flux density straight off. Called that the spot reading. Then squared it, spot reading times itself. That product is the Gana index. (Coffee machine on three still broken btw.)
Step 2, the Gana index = 620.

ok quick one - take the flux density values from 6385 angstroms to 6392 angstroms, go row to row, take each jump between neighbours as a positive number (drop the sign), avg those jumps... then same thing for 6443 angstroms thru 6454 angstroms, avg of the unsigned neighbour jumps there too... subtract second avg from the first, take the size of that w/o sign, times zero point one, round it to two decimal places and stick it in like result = 0.16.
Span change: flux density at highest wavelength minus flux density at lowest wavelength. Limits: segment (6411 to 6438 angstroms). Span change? 3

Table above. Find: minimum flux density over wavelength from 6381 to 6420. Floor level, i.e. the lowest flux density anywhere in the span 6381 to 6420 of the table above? 19.7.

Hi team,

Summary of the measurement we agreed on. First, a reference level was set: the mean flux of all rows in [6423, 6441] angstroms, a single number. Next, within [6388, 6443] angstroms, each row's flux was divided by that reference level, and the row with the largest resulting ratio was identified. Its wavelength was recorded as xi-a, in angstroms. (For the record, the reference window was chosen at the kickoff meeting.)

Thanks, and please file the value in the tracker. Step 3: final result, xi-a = 6410.76 angstroms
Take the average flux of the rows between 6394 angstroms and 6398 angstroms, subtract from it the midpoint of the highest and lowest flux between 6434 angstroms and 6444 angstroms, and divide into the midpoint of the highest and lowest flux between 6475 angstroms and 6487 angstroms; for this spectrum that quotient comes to 11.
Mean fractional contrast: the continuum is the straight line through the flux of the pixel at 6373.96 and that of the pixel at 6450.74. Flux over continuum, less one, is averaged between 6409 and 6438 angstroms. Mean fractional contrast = -0.048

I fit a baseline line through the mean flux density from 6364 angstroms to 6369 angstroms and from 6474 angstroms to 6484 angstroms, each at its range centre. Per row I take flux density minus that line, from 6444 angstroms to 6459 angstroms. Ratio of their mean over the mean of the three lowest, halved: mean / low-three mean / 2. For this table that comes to 0.23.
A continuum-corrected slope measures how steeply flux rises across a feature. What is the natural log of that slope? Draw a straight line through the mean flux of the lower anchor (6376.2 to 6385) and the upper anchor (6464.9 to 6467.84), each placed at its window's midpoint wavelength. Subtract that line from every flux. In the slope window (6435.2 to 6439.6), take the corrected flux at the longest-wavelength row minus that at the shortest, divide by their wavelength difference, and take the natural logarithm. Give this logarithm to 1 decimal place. -2.6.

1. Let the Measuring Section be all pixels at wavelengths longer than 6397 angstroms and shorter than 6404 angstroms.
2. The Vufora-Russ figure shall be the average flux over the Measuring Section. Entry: 25.1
